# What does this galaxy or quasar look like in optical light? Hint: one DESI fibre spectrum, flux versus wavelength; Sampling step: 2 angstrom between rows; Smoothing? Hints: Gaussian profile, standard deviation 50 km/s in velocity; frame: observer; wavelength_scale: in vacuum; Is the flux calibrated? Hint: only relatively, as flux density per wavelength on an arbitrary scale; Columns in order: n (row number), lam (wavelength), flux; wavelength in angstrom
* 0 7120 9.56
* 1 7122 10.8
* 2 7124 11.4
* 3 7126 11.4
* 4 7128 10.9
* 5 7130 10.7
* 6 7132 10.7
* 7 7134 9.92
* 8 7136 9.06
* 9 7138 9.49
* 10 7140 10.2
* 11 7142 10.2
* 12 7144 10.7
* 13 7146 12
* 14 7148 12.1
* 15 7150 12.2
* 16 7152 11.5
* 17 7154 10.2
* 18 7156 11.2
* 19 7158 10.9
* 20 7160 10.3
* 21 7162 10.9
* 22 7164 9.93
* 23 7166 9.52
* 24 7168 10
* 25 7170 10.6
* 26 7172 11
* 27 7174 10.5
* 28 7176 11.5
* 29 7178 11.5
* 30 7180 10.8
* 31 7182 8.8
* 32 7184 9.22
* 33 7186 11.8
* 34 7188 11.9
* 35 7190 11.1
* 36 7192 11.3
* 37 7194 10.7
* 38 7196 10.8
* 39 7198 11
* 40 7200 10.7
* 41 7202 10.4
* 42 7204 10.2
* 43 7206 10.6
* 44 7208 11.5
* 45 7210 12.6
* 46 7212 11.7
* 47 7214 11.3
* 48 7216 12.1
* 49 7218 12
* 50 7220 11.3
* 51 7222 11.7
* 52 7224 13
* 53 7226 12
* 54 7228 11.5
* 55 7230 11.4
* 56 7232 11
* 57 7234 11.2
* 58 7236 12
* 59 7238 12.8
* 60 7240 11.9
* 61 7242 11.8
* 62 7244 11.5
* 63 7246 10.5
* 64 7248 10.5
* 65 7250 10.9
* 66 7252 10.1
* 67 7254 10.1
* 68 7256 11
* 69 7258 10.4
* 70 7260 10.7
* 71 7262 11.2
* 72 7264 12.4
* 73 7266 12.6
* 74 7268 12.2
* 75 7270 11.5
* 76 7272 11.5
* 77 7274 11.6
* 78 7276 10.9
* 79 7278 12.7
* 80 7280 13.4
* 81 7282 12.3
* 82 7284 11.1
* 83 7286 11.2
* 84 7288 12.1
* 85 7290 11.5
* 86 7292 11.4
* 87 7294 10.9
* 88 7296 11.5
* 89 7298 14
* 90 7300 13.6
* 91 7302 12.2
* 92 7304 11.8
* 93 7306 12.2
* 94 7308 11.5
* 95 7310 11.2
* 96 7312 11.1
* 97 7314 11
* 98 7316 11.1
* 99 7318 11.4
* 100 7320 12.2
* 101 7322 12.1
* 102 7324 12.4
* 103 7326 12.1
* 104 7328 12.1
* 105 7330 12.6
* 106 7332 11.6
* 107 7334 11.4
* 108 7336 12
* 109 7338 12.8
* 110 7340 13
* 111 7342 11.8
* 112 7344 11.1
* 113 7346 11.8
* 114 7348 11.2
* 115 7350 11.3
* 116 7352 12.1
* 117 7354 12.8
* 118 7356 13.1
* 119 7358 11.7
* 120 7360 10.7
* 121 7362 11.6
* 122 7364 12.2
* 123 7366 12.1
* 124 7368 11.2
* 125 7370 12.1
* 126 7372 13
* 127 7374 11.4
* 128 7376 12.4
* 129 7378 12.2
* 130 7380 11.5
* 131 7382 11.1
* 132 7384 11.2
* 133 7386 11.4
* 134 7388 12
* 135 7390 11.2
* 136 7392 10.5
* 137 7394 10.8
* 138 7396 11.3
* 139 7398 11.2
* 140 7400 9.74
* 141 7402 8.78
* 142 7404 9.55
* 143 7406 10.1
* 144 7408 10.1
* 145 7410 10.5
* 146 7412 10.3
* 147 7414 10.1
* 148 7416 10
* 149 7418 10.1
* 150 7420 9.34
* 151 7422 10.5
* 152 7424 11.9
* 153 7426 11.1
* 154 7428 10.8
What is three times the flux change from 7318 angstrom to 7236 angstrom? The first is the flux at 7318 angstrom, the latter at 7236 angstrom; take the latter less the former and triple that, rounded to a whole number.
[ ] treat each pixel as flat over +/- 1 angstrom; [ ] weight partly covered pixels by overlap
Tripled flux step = 2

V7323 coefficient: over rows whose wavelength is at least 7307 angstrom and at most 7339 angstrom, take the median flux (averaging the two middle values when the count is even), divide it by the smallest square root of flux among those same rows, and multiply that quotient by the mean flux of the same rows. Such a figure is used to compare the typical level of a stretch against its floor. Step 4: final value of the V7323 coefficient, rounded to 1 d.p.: 41.9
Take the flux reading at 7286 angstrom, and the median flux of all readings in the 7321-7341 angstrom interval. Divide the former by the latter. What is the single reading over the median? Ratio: 0.93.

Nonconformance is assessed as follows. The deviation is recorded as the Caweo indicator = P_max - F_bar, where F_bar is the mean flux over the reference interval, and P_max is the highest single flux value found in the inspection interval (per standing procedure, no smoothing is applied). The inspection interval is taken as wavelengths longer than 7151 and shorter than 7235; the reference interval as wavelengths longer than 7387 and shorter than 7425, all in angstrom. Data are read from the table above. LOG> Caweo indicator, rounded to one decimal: 2.6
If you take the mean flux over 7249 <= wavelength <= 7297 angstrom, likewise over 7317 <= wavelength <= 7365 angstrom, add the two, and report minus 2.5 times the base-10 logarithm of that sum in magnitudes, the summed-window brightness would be -3.42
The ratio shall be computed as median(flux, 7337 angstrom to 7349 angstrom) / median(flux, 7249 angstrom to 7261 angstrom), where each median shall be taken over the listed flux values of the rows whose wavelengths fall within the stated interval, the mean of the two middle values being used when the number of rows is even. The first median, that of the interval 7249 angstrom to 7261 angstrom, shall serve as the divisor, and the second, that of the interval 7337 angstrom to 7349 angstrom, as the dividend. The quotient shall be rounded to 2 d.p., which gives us 1.12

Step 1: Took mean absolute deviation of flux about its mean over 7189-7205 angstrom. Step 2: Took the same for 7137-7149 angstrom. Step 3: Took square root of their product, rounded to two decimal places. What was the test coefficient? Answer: 0.48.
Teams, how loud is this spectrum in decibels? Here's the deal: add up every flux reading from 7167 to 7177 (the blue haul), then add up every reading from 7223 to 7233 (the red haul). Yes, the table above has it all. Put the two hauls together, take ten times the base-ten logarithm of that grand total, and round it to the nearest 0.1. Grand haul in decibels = 20.5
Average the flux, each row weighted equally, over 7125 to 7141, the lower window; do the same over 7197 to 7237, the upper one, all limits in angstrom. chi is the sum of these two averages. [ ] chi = 21.8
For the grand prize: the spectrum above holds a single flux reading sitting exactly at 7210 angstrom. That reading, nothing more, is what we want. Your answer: 12.6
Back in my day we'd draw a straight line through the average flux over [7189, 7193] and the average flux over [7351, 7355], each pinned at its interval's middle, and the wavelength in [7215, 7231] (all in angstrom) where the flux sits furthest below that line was 7220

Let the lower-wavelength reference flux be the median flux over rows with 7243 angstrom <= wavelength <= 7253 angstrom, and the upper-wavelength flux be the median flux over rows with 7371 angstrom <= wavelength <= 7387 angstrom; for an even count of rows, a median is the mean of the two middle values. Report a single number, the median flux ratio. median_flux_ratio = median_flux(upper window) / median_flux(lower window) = 1.09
